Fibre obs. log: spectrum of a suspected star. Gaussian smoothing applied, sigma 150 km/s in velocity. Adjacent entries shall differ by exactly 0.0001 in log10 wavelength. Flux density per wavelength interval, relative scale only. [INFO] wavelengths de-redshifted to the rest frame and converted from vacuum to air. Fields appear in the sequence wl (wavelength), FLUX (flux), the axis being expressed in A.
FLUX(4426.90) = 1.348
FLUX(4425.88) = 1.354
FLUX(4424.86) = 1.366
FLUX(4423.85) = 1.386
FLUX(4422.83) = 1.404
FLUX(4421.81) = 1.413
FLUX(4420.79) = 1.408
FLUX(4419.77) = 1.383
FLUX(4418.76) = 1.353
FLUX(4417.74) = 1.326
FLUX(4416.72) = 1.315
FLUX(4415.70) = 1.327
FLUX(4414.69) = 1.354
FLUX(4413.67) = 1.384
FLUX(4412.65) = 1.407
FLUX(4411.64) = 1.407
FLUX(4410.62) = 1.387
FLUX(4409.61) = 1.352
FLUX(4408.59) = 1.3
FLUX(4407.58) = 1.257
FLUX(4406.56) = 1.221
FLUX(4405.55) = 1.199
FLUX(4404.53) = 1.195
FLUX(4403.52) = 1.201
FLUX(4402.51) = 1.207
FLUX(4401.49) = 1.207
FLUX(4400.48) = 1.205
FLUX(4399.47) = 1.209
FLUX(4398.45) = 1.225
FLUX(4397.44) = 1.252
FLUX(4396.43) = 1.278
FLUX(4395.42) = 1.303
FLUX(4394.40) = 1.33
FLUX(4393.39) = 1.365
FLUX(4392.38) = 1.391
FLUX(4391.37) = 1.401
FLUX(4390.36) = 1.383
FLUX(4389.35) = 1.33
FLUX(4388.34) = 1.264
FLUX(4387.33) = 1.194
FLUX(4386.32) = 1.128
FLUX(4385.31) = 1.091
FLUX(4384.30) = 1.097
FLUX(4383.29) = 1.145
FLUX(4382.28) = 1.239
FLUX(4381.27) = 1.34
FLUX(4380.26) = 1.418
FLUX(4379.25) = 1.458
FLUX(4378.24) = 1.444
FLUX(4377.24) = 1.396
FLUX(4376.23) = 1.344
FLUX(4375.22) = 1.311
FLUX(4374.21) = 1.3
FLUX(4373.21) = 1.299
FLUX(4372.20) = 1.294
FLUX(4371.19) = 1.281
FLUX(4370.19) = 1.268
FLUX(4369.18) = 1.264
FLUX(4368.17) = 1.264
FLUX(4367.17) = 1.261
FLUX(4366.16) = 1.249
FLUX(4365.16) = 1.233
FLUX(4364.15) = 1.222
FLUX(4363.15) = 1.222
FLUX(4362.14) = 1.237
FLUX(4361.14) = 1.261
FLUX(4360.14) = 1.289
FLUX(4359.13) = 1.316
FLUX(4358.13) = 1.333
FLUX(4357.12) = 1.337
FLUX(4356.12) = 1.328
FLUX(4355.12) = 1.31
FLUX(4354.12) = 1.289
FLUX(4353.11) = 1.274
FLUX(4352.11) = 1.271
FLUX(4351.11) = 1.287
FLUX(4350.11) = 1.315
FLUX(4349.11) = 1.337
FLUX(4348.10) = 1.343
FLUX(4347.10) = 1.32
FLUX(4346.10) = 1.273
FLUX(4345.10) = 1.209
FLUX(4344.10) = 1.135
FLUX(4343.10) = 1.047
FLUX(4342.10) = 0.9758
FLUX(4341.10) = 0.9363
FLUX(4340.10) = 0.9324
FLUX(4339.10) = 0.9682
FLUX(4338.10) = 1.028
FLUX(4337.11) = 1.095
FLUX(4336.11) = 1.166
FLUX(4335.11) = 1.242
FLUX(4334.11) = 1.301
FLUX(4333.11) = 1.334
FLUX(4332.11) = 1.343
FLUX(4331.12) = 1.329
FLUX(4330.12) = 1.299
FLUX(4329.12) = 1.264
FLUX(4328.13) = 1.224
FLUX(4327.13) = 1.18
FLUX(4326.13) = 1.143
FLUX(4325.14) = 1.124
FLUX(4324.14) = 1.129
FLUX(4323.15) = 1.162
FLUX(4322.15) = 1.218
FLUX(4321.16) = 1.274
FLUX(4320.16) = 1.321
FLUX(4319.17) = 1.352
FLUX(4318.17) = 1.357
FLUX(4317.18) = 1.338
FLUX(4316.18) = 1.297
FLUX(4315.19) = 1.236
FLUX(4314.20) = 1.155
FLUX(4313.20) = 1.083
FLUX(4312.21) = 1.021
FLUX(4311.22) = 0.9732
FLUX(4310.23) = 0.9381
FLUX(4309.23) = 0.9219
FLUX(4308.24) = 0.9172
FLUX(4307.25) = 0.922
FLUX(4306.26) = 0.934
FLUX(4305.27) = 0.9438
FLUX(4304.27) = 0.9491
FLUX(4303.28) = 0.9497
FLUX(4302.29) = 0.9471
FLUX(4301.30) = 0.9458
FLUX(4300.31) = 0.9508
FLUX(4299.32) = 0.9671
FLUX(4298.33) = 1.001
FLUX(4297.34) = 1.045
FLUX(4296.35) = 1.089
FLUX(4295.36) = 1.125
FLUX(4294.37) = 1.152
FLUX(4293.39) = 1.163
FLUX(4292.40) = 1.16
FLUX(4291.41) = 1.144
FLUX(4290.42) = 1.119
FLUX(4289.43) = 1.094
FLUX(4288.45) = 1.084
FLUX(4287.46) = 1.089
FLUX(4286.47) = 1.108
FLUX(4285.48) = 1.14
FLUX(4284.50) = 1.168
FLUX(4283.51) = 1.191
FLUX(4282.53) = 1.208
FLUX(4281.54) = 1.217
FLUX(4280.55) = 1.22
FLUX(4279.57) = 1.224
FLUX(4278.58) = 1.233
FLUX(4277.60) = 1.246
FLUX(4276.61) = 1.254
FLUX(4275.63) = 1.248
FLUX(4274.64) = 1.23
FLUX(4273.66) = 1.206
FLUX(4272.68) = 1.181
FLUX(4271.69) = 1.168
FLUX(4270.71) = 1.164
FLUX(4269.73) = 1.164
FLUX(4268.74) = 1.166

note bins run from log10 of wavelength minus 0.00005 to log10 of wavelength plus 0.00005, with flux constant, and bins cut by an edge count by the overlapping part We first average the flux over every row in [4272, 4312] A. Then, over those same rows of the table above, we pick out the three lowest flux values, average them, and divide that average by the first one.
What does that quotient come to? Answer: 0.84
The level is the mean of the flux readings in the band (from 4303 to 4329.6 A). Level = 1.12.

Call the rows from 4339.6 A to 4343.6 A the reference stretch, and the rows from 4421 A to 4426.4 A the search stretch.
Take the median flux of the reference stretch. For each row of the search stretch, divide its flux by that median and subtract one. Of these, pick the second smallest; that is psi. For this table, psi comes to 0.43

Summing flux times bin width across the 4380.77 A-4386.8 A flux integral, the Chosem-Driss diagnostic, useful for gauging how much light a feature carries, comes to 7.1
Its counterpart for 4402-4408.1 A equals 7.4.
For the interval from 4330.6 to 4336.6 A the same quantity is 7.7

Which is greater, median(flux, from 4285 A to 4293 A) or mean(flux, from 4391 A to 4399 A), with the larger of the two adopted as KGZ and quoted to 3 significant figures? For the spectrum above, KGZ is 1.32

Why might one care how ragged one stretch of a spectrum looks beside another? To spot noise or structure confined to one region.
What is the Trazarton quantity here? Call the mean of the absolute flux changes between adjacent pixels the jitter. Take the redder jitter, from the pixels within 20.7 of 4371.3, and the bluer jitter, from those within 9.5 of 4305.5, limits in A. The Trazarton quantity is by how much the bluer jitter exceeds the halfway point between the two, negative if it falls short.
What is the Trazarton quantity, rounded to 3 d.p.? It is -0.002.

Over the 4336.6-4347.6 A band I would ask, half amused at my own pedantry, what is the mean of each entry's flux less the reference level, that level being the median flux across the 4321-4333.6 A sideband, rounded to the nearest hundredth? -0.14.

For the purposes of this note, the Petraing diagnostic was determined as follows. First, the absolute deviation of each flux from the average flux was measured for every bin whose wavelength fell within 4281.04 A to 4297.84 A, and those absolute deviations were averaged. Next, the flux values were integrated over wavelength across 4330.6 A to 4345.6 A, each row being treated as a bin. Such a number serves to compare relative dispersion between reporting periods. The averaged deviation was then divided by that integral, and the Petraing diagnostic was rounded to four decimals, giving 0.0023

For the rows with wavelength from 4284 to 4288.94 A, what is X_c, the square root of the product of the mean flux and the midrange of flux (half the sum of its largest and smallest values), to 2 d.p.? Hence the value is 1.12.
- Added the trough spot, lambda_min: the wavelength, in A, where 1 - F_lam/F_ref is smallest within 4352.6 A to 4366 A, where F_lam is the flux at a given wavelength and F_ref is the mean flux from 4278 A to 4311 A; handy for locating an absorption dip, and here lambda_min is 4357.12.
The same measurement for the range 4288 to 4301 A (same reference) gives 4293.39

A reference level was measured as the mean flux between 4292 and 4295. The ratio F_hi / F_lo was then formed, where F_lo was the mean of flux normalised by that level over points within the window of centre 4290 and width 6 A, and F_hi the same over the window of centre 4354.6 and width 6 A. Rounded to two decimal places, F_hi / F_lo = 1.17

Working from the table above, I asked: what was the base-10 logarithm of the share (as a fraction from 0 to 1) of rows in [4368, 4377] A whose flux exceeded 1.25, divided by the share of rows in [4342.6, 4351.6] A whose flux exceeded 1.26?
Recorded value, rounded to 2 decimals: 0.18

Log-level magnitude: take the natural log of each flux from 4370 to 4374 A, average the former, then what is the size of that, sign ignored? 0.25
